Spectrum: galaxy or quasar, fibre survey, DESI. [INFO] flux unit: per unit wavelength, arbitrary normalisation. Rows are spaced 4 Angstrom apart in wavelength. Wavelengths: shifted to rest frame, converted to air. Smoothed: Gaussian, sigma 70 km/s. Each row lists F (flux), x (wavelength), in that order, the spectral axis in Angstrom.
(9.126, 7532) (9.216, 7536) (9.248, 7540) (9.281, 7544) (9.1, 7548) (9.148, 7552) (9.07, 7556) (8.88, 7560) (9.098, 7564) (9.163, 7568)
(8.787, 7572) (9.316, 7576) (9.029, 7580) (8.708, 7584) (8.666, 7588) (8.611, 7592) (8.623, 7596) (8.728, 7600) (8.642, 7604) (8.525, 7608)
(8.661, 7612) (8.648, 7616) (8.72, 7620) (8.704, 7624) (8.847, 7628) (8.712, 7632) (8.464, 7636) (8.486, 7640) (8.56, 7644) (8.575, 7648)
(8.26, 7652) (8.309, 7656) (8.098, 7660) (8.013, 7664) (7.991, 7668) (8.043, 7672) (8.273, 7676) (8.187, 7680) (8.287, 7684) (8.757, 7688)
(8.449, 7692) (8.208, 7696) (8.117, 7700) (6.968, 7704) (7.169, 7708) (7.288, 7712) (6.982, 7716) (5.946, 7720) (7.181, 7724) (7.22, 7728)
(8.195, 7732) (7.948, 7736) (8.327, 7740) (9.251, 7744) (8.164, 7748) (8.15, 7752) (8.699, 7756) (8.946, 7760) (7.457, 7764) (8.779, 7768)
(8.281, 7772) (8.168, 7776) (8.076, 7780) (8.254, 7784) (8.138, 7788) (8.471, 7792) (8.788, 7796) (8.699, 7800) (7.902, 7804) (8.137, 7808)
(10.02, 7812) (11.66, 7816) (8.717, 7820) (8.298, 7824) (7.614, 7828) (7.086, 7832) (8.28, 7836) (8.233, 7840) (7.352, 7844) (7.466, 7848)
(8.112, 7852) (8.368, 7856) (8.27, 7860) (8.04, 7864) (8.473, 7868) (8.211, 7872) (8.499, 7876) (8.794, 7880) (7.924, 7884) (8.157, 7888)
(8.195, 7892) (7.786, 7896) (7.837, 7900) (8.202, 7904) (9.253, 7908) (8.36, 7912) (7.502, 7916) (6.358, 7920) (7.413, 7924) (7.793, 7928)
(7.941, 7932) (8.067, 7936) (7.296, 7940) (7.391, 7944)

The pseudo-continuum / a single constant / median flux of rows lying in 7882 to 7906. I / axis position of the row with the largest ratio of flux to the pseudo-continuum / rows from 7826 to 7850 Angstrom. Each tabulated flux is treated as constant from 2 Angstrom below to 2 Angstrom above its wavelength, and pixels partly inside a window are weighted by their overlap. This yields 7836 Angstrom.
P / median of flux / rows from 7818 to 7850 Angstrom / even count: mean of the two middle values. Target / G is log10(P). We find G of 0.90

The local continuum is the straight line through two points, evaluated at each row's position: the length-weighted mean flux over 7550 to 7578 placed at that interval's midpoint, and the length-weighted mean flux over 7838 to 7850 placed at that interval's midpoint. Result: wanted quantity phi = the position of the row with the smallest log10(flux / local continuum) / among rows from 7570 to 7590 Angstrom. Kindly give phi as 7588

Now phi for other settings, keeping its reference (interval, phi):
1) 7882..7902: 7896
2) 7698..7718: 7704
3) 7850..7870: 7864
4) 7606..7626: 7608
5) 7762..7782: 7764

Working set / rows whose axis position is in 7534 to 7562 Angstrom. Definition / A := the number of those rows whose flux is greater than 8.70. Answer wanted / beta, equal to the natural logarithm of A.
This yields 1.9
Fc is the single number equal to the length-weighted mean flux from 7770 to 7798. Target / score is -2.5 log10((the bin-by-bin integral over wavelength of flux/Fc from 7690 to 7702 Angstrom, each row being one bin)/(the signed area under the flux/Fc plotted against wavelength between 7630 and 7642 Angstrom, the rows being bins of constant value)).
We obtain 0.038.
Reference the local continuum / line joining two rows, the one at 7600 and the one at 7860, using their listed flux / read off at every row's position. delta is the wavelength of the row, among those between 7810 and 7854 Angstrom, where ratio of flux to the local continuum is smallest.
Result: 7832 Angstrom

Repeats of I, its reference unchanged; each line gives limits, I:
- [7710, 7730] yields 7712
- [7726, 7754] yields 7744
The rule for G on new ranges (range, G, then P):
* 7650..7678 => 0.91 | 8.1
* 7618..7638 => 0.94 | 8.7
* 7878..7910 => 0.91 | 8.2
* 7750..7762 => 0.94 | 8.7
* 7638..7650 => 0.93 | 8.6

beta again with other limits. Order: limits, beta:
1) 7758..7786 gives 0.7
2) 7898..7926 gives 0.0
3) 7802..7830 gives 1.1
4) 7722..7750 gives 0.0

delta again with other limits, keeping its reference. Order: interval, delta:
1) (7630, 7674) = 7668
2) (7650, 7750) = 7720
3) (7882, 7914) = 7896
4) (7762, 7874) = 7832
